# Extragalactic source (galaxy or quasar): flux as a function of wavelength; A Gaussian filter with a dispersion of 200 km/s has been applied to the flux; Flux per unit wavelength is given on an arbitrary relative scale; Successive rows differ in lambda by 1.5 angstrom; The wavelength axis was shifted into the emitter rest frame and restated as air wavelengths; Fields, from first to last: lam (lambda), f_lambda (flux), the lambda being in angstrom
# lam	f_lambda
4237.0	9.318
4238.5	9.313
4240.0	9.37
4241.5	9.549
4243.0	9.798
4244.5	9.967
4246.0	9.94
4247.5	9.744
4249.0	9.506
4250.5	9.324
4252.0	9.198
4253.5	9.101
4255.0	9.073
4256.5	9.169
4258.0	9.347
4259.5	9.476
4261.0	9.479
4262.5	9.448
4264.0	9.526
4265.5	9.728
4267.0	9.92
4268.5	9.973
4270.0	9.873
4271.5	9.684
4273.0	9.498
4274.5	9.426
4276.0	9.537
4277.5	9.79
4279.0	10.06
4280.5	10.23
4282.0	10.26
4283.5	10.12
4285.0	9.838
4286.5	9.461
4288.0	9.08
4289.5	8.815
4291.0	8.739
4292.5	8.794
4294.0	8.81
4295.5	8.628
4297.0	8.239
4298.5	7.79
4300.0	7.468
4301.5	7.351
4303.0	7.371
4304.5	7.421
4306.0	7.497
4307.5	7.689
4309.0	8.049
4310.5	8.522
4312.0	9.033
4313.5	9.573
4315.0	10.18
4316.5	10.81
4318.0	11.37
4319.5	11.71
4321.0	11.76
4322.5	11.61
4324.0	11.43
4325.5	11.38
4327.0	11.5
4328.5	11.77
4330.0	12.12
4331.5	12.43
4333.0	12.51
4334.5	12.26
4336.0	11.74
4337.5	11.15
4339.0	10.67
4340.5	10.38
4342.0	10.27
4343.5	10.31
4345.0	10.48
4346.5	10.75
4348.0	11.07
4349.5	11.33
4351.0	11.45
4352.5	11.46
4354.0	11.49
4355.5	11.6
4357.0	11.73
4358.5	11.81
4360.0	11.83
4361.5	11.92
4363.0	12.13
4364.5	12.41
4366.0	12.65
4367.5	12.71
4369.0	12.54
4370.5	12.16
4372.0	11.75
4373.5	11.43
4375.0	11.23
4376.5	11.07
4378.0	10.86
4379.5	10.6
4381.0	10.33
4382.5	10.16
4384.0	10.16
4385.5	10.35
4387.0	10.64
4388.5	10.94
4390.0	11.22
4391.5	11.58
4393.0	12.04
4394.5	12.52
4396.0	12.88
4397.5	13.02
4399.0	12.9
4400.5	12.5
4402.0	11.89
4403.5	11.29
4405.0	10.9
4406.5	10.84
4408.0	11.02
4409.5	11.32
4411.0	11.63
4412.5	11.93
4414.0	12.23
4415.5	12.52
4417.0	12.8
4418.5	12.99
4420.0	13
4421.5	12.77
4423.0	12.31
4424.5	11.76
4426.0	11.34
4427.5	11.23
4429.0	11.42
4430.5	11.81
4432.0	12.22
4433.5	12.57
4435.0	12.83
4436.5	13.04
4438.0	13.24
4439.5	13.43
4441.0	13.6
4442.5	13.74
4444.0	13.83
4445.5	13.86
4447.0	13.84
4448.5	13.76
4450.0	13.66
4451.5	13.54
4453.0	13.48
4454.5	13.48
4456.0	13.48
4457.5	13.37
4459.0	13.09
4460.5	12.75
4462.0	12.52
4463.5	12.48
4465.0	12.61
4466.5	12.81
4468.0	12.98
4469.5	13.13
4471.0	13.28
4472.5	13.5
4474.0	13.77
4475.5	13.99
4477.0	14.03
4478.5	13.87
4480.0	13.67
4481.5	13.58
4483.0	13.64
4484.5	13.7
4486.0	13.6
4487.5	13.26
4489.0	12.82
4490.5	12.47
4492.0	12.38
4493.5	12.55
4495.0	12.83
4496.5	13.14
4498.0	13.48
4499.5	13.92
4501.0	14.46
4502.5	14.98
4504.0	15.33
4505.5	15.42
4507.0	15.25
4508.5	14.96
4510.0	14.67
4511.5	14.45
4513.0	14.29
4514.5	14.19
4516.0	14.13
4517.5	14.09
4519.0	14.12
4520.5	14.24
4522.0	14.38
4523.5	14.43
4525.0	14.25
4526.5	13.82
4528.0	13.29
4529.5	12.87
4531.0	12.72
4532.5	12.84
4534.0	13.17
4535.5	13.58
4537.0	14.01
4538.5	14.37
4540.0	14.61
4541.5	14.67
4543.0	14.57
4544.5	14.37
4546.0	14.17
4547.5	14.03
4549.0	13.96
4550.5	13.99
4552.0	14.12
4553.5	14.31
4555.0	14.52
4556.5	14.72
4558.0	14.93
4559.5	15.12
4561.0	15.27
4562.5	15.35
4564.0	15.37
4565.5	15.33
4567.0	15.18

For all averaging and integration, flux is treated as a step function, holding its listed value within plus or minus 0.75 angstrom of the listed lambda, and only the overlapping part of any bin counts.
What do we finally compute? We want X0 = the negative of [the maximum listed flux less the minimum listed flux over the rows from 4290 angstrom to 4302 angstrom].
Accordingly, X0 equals -1.5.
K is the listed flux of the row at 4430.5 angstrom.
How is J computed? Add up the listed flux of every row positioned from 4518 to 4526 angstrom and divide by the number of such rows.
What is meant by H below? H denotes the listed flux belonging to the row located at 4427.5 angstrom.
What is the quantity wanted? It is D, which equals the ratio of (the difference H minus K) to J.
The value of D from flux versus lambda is -0.04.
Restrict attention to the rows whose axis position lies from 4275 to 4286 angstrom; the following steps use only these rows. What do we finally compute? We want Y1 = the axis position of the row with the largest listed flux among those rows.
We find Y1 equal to 4282.0 angstrom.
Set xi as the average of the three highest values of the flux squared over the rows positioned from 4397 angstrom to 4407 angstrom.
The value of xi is 164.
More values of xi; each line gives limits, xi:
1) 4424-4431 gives 136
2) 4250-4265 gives 90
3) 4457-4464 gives 171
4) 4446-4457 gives 189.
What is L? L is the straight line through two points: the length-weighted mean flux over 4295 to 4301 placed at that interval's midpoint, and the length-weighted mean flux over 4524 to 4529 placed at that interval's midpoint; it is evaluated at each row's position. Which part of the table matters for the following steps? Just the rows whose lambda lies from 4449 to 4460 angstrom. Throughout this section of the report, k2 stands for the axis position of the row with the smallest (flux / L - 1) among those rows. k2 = 4459.0 angstrom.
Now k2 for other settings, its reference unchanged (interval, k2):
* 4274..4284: 4274.5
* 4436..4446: 4436.5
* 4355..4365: 4355.5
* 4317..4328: 4325.5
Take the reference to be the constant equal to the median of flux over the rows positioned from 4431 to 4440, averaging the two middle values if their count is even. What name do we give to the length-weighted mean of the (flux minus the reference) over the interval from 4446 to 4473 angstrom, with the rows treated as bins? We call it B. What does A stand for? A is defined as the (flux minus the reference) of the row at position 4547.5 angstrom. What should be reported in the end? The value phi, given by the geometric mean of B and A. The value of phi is 0.55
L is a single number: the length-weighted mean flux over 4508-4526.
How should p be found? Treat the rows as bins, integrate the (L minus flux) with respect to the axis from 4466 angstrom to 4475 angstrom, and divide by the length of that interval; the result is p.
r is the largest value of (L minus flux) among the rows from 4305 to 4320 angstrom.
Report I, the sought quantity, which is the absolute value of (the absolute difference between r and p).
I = 5.8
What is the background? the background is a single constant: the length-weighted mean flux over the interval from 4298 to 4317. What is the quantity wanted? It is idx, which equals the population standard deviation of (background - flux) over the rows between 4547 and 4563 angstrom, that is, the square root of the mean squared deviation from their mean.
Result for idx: 0.5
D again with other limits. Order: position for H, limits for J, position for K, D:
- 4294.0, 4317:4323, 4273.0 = -0.06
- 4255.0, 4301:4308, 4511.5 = -0.72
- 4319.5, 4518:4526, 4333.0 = -0.06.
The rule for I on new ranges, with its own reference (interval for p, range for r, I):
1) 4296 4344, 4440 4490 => 2.4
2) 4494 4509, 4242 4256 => 5.3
